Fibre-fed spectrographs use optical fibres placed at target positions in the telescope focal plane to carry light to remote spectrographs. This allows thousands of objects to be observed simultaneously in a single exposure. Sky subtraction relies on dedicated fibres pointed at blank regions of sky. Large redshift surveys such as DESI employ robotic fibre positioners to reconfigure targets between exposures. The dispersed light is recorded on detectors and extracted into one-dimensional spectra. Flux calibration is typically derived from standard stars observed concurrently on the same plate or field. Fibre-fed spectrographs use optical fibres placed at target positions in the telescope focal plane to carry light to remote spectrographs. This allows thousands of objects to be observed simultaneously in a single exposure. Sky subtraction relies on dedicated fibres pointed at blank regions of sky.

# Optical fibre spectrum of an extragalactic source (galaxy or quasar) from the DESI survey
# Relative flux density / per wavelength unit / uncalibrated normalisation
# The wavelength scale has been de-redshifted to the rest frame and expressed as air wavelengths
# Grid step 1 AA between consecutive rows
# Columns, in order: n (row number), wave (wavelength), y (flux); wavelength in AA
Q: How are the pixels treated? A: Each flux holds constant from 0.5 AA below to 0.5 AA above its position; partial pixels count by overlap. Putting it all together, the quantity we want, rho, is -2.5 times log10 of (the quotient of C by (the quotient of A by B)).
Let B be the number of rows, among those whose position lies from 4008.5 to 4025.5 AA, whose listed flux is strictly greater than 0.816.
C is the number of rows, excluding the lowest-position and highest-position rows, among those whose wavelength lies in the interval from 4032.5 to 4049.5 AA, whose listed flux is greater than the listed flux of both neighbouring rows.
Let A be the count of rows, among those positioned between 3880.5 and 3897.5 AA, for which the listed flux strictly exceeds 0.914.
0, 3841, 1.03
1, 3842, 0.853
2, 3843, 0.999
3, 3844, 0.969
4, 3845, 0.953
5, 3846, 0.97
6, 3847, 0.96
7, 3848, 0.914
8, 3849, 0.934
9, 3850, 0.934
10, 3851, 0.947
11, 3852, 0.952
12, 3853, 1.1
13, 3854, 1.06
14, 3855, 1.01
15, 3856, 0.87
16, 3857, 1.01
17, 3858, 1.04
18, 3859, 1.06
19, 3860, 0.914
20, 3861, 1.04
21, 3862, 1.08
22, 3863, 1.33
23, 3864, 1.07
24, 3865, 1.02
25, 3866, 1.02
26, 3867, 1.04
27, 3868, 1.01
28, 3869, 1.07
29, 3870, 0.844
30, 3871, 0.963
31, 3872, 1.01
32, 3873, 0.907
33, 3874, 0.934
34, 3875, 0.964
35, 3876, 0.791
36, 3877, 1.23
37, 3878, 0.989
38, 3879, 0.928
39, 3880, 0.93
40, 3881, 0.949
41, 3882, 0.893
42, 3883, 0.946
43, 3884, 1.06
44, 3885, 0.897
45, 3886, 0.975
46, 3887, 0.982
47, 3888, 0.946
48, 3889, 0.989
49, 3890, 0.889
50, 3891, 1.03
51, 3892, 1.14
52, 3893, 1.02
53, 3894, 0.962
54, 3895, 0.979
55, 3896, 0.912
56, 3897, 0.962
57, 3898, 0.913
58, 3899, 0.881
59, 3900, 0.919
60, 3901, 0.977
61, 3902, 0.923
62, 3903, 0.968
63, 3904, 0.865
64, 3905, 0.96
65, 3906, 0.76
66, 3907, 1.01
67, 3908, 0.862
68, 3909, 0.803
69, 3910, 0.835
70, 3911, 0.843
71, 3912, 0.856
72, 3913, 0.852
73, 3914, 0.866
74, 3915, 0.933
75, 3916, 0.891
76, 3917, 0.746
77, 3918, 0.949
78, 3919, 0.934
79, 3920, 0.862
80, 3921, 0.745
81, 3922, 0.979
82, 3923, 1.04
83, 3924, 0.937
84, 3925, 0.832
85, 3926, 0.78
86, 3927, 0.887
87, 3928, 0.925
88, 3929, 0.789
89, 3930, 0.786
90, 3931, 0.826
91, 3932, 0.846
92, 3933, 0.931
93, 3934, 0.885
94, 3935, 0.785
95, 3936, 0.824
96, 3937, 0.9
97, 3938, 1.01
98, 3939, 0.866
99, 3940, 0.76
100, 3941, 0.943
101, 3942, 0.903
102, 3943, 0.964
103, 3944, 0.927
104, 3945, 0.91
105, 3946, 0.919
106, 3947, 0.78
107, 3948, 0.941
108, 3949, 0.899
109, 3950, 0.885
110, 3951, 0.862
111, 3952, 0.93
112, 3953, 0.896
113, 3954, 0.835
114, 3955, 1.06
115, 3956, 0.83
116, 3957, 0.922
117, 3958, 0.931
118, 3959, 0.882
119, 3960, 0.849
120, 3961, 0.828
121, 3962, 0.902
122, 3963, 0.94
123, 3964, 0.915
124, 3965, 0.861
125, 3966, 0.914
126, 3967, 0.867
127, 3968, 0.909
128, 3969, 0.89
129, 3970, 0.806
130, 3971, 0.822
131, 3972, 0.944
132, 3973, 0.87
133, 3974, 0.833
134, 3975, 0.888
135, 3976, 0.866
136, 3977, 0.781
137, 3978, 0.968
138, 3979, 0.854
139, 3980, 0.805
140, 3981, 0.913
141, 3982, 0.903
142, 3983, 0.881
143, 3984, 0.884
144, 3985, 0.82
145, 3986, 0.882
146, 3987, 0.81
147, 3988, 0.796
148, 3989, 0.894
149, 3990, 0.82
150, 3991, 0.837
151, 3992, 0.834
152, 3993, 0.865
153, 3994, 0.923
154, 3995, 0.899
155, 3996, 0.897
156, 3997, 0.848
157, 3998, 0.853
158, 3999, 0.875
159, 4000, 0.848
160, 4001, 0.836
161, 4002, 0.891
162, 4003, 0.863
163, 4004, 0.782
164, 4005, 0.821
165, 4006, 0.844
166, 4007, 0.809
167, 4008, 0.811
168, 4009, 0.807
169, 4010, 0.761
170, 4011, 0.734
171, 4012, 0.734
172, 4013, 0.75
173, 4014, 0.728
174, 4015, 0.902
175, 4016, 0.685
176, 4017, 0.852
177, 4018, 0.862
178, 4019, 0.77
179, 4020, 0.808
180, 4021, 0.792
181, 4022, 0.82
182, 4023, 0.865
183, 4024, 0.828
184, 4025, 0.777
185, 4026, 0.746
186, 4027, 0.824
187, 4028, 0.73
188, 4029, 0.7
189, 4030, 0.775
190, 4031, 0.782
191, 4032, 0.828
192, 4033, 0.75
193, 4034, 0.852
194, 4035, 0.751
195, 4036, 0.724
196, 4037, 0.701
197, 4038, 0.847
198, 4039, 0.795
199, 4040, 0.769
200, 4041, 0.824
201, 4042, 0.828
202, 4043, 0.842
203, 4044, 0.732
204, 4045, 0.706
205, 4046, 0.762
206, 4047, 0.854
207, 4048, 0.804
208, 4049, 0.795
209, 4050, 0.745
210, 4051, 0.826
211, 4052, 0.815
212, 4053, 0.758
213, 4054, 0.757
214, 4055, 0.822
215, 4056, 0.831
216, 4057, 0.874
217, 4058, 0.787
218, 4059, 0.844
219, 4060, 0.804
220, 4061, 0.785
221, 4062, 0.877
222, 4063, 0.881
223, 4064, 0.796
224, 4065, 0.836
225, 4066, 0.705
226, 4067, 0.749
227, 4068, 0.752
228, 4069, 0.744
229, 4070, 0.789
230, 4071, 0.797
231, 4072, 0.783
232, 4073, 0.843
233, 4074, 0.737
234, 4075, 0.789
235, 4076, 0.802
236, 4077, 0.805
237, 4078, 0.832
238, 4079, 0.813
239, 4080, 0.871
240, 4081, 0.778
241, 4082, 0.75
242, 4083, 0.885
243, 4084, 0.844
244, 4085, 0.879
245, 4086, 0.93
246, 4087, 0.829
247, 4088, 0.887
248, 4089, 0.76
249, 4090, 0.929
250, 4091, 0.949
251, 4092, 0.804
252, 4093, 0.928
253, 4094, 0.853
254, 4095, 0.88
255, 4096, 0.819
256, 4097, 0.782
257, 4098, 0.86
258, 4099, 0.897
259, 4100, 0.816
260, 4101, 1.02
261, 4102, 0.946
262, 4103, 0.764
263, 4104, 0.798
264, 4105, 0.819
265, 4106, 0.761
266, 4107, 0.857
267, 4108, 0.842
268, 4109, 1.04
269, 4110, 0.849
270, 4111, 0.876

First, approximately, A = 13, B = 6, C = 4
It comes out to -0.7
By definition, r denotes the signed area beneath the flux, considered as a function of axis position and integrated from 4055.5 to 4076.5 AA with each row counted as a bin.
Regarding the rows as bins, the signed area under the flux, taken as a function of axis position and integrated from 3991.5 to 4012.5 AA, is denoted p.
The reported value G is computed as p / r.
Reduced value 1.04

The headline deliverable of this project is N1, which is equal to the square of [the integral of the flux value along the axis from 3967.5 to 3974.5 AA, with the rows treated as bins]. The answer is 37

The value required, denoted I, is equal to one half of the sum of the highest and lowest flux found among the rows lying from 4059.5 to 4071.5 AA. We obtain 0.79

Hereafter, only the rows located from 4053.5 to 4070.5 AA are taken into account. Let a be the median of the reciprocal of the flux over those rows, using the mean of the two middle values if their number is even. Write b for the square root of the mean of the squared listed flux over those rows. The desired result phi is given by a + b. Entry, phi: 2.060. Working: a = 1.26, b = 0.80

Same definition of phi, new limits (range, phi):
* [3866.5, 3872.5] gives 1.982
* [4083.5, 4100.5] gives 2.026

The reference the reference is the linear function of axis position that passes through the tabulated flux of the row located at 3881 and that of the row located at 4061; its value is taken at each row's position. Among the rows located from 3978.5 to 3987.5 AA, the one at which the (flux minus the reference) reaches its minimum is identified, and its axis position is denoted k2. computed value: 3980 AA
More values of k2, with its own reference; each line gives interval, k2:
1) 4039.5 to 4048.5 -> 4045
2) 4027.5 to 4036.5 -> 4029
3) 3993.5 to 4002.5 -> 4001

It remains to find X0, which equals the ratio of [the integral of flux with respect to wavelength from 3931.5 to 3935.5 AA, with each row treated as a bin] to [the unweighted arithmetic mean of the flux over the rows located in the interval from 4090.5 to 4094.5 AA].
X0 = 3.9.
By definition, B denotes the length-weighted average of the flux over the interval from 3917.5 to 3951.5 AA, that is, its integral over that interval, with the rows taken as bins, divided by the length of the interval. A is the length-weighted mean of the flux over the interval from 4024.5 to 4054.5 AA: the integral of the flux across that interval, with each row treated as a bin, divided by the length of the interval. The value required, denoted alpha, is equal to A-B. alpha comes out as -0.10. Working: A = 0.78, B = 0.883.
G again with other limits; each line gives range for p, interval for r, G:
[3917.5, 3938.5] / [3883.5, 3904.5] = 0.91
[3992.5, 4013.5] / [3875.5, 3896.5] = 0.85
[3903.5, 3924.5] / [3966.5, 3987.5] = 1.02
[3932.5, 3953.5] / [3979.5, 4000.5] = 1.03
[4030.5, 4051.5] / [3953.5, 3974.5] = 0.89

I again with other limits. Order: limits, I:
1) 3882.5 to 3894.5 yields 1.01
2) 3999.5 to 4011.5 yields 0.81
